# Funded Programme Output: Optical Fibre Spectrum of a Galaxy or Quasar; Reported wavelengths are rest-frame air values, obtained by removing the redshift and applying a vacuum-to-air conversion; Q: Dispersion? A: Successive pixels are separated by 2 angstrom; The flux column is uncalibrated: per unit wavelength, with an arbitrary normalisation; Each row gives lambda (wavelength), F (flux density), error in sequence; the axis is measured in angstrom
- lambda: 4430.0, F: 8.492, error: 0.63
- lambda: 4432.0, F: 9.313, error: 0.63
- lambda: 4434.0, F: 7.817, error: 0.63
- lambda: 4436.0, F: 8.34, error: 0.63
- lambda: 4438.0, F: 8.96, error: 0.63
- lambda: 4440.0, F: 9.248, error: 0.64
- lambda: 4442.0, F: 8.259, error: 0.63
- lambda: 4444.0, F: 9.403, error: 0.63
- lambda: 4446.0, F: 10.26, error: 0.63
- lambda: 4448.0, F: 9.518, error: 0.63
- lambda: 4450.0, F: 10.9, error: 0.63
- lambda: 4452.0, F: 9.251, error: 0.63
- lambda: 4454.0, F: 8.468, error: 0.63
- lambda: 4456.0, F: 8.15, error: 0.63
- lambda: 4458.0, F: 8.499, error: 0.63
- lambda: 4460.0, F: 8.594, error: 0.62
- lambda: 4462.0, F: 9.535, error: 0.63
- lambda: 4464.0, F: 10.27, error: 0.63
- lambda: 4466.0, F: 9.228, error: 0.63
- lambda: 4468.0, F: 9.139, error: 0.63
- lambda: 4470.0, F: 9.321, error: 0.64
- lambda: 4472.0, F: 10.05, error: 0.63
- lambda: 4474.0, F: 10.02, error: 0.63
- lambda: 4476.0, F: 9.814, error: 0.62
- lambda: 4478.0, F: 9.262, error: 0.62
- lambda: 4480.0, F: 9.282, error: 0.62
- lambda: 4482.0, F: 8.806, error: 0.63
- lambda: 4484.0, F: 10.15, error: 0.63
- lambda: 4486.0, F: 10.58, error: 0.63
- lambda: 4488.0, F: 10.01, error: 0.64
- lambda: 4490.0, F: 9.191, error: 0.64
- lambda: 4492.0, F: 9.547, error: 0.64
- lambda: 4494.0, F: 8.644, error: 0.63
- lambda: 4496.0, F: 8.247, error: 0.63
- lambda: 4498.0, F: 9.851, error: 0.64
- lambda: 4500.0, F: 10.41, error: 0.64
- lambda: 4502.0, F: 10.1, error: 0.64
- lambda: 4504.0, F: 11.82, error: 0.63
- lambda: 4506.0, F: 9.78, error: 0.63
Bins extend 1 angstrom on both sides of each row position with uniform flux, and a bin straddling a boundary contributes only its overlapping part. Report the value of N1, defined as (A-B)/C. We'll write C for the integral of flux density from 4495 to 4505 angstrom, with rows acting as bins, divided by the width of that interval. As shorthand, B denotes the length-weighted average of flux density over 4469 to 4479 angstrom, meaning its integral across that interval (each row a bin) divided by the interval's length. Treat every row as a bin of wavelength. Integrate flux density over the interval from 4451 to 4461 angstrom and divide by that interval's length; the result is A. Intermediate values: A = 8.6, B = 9.7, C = 10.1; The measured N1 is -0.109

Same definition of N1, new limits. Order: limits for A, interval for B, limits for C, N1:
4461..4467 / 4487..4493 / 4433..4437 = 0.012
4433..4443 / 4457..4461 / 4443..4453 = -0.002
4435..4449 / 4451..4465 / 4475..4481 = 0.018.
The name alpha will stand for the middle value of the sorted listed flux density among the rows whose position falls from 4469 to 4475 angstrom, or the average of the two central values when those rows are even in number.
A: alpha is 10.0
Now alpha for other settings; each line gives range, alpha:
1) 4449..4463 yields 8.6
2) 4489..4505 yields 9.7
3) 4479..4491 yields 9.6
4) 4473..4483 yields 9.3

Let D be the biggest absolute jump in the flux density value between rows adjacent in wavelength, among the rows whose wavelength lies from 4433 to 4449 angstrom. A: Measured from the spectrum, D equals 1.14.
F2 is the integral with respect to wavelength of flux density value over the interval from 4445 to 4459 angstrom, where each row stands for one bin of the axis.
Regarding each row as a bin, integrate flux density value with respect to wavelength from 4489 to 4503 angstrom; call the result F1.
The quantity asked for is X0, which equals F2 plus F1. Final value 262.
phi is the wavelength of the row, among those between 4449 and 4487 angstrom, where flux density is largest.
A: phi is 4450.0 angstrom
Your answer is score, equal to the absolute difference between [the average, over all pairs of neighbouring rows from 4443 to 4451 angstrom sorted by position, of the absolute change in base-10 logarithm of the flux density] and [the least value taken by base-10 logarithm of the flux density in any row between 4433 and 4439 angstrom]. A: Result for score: 0.850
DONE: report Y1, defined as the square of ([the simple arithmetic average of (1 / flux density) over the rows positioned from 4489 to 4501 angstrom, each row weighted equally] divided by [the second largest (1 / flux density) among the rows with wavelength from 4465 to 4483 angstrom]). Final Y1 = 0.97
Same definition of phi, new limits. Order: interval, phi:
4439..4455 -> 4450.0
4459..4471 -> 4464.0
